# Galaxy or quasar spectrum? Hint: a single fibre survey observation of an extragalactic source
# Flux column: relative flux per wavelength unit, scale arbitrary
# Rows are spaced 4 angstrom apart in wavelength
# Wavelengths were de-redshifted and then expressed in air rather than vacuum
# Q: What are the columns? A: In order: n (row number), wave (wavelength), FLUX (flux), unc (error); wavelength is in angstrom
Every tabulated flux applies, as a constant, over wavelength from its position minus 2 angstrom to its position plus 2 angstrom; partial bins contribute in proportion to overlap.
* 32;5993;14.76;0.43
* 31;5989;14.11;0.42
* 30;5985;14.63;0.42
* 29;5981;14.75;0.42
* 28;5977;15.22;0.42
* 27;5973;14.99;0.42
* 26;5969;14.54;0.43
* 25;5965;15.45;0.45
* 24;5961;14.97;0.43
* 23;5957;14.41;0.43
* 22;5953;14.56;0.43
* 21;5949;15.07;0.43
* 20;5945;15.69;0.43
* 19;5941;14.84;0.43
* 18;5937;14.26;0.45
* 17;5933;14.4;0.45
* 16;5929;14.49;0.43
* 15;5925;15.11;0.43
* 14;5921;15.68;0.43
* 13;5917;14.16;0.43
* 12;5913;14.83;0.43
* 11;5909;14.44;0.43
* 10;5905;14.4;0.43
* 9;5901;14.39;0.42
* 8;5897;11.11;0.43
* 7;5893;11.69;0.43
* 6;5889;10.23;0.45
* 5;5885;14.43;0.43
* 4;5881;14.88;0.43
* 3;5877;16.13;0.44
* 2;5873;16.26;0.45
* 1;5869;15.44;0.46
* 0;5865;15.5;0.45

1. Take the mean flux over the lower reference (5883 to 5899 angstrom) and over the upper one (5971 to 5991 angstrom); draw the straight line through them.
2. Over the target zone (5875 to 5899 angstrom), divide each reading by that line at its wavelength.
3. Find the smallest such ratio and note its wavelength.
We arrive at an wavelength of 5889 angstrom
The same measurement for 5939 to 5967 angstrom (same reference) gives 5957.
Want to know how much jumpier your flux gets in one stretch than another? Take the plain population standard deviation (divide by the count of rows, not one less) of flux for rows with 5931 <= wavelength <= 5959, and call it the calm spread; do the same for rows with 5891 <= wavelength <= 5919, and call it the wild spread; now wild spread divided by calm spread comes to 3.0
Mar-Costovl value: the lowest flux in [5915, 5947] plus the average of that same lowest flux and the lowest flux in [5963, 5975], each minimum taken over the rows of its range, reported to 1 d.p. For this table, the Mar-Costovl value 28.5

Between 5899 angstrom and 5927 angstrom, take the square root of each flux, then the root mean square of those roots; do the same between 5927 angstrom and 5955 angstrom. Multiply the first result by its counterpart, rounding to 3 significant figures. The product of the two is 14.7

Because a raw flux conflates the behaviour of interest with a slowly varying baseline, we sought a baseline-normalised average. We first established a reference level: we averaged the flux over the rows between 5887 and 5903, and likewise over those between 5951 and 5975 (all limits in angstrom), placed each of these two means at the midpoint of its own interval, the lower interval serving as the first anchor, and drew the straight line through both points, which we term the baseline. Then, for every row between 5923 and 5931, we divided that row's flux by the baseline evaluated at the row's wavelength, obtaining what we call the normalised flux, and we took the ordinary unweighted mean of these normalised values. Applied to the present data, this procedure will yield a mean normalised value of 1.12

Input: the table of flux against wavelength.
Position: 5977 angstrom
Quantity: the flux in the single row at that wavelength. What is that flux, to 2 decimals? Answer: 15.22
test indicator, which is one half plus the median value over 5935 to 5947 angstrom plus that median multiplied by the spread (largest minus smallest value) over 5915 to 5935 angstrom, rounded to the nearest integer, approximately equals 38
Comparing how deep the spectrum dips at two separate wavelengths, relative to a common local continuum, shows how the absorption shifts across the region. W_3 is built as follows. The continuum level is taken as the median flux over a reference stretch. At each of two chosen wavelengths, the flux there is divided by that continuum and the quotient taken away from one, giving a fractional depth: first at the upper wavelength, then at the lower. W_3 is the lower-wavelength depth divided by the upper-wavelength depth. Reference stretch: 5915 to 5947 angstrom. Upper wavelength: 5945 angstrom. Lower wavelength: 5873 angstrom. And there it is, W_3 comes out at 2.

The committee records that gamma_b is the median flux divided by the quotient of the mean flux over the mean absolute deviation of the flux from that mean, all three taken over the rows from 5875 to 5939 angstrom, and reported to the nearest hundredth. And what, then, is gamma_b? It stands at 1.17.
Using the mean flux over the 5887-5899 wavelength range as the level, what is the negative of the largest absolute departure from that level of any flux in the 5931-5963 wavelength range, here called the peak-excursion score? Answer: -4.68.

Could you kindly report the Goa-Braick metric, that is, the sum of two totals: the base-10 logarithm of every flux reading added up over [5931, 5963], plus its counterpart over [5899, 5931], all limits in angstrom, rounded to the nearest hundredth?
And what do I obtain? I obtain 18.69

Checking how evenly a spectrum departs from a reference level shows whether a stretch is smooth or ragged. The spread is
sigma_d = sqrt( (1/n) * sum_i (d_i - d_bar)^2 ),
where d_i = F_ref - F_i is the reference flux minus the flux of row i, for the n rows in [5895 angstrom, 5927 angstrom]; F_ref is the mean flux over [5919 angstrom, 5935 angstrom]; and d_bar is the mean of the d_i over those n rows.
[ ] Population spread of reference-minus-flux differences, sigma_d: 1.3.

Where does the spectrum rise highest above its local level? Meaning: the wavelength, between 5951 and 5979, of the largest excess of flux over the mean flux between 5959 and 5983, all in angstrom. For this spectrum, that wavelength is 5965 angstrom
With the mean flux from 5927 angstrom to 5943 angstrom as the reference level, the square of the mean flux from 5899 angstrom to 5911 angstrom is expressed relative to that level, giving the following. 14.3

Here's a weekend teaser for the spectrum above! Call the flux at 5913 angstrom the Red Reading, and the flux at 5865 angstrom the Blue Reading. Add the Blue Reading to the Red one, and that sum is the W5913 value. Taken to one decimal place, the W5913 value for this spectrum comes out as 30.3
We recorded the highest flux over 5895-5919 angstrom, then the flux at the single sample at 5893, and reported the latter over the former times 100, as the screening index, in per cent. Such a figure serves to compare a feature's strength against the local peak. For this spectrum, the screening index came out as 79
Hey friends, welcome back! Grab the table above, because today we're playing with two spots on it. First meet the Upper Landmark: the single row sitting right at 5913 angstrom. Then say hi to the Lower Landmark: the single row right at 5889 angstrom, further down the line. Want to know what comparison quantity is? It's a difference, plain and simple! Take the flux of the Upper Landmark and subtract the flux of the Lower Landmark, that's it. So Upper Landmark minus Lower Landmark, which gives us 4.6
